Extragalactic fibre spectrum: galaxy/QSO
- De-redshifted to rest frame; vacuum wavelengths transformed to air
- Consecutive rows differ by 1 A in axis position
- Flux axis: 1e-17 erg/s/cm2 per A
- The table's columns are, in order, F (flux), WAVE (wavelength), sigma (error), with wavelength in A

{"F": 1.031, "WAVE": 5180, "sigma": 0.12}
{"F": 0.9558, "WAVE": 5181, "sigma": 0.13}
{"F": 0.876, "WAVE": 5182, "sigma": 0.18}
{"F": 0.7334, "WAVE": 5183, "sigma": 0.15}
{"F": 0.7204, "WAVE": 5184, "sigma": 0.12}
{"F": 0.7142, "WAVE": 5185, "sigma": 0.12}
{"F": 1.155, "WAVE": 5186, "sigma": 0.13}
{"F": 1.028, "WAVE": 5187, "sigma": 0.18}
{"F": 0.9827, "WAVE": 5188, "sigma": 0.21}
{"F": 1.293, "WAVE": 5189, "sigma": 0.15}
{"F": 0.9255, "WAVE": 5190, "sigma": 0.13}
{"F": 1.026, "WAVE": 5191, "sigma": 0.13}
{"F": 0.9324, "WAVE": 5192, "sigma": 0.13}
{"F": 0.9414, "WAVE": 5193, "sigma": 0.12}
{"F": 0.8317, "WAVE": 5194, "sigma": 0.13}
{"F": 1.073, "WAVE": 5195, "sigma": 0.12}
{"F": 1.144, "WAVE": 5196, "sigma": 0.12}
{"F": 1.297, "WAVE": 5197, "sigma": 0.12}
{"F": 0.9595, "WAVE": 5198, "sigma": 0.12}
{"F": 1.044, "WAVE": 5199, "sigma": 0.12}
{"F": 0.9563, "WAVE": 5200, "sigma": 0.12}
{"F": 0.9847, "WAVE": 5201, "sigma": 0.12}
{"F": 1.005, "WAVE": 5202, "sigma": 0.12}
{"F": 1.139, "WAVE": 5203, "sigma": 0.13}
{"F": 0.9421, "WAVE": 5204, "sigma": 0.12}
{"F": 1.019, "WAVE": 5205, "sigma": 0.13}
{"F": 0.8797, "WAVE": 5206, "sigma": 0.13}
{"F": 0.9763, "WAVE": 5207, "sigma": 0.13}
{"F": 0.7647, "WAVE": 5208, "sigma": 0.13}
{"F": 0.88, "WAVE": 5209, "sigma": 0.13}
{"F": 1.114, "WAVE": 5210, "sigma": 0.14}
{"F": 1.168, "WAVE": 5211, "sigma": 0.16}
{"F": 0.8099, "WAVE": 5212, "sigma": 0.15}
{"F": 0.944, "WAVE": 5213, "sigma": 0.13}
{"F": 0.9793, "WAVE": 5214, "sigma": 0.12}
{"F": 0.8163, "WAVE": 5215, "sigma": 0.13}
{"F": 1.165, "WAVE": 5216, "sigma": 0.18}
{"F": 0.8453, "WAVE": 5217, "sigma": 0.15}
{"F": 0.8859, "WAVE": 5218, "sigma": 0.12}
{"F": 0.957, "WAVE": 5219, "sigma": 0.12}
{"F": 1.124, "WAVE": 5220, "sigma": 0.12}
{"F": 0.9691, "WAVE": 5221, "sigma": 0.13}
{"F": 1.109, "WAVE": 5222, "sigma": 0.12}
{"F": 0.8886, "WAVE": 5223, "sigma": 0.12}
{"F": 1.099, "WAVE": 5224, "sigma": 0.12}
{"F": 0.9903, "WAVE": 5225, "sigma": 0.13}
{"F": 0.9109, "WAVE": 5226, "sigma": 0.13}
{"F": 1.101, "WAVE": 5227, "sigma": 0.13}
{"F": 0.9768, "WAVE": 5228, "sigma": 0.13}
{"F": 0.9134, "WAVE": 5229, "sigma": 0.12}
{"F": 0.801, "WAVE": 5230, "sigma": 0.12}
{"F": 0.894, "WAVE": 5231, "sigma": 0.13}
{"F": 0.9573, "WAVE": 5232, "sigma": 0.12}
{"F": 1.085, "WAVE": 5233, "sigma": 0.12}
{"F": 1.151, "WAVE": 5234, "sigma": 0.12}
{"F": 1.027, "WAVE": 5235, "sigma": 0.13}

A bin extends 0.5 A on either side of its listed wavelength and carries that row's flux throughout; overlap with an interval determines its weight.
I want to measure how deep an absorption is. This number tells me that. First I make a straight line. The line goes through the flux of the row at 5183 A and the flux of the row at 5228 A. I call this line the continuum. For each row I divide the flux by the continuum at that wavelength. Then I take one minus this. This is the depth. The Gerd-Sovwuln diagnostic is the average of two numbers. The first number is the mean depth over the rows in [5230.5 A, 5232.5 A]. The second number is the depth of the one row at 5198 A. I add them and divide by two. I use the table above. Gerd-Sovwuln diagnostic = -0.05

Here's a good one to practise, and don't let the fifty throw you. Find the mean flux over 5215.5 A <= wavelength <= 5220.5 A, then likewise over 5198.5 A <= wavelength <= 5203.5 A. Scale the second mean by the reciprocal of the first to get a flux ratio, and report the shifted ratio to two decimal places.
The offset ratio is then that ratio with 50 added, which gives 51.03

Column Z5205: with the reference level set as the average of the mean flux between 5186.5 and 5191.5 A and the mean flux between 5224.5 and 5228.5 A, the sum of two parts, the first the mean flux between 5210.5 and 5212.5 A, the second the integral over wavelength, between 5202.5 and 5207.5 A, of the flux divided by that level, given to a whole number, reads 6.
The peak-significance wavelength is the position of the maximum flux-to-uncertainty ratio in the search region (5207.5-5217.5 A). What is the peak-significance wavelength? 5214 A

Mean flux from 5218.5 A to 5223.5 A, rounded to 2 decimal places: 1.01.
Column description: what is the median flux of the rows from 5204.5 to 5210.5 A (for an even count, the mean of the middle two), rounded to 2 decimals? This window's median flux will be 0.93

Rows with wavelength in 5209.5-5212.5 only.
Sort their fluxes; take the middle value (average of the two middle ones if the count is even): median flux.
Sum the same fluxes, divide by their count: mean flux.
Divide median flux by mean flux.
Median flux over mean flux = 1.08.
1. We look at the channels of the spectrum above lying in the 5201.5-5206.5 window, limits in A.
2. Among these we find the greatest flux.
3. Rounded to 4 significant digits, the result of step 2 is 1.139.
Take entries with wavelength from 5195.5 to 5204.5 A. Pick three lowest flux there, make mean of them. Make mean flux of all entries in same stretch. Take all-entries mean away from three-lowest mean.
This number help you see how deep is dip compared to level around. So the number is -0.10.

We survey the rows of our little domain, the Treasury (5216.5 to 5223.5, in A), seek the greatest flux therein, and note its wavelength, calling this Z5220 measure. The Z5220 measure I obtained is 5220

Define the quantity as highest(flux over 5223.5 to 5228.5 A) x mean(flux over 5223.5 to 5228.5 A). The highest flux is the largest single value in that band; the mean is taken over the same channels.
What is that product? 1.12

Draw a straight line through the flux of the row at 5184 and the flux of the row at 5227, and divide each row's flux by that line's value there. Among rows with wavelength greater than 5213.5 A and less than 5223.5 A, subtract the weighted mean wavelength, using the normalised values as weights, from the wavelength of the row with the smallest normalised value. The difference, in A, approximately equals -3.5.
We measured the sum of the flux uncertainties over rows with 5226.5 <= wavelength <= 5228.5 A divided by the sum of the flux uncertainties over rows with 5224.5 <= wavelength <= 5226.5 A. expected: 1.00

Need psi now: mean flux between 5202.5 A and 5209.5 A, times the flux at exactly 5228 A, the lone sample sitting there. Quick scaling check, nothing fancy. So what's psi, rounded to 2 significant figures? 0.92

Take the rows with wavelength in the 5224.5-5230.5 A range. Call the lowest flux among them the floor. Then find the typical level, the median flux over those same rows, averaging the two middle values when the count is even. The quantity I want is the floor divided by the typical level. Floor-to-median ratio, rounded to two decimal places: 0.85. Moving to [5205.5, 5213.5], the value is 0.84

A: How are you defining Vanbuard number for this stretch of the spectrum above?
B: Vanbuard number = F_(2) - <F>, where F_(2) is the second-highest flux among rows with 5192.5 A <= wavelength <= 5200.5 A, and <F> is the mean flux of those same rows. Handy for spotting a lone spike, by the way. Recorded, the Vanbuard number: 0.11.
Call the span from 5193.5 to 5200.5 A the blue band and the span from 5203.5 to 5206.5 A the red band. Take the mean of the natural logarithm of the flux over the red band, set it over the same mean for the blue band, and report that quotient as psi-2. -1.7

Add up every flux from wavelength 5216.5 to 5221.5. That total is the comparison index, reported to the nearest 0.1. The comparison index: 4.8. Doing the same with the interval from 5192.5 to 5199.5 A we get 7.3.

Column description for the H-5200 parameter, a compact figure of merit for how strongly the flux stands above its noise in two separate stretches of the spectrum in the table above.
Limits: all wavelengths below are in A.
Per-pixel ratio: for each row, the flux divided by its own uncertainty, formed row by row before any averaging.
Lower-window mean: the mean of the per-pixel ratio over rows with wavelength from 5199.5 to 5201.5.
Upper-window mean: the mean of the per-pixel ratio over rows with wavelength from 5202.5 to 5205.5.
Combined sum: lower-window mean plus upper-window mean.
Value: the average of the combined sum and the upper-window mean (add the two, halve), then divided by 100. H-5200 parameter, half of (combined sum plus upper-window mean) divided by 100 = 0.122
